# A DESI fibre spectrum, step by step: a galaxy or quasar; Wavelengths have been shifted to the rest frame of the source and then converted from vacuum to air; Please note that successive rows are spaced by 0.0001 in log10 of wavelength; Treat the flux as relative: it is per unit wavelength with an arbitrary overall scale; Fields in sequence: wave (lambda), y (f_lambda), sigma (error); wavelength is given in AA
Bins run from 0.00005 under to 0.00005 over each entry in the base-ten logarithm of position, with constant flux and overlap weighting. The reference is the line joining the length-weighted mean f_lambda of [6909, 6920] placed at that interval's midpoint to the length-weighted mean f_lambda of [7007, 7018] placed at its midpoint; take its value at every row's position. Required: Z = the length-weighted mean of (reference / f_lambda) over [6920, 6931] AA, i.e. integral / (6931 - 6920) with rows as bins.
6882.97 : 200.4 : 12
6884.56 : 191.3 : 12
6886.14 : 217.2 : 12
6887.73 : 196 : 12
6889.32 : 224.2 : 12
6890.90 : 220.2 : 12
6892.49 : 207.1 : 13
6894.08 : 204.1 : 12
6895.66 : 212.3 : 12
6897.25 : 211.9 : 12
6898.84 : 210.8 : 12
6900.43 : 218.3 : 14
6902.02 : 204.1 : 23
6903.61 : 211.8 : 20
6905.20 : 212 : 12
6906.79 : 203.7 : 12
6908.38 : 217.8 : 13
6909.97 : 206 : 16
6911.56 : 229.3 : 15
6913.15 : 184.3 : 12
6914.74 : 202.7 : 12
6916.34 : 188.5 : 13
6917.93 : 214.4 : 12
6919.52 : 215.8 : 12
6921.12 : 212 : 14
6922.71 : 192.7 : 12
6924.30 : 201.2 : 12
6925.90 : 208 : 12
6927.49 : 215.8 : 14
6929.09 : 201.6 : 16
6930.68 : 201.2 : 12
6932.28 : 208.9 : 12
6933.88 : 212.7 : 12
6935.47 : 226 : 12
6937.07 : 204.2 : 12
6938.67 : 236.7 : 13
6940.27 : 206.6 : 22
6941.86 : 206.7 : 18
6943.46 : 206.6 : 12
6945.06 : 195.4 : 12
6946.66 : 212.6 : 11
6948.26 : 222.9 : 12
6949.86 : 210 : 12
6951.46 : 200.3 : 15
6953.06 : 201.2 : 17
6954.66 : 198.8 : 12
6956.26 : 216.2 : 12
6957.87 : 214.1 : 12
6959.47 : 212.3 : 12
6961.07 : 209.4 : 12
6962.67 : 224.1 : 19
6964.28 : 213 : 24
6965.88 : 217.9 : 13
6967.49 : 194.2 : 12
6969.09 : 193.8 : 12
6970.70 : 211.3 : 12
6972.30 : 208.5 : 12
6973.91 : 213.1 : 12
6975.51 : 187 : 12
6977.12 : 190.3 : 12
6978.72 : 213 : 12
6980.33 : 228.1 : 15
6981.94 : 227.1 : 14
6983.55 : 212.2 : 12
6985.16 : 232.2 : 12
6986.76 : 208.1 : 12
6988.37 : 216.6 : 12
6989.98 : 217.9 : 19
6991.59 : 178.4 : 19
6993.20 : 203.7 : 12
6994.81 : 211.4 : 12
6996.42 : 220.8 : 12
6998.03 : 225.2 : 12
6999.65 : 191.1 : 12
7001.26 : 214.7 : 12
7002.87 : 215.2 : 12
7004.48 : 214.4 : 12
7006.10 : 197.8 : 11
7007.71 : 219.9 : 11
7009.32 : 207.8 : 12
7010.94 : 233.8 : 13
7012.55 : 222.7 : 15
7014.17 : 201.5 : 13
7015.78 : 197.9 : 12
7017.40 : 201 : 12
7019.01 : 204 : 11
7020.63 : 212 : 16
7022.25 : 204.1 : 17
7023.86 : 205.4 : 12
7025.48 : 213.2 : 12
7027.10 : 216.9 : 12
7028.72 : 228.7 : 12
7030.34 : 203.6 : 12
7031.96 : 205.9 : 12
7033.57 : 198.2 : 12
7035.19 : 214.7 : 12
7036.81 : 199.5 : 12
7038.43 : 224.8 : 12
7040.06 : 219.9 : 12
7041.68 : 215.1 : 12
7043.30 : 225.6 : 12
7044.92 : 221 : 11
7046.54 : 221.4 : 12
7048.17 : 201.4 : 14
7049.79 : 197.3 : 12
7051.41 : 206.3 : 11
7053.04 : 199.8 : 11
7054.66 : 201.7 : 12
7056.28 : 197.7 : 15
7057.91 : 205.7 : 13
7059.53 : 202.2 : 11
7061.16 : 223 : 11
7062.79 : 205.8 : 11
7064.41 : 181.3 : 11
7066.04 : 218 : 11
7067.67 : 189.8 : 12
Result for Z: 1.009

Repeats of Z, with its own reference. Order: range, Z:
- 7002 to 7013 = 0.985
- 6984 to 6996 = 1.009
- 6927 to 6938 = 0.986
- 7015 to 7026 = 1.037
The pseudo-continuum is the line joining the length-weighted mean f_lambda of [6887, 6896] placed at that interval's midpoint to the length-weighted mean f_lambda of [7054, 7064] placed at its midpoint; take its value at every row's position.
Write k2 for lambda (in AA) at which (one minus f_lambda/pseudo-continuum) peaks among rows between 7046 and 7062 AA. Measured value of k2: 7049.79 AA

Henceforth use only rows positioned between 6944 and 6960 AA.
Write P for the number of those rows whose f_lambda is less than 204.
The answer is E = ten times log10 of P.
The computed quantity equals 6.0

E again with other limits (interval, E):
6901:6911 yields 0.0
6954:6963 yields 0.0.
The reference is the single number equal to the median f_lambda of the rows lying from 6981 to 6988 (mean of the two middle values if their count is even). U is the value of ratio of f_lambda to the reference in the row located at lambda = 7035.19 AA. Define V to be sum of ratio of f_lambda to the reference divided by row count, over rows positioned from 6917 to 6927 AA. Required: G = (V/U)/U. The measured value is 0.99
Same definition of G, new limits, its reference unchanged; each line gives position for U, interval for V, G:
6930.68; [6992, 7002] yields 1.15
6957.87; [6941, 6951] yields 1.00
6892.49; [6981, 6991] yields 1.12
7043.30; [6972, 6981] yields 0.89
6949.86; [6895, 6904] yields 1.05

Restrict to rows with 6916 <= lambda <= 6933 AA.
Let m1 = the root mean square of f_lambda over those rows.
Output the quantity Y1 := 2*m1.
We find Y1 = 411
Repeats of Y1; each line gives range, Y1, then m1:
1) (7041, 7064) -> 418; 209.1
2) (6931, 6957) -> 421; 210.6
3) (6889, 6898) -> 427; 213.4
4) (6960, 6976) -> 415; 207.5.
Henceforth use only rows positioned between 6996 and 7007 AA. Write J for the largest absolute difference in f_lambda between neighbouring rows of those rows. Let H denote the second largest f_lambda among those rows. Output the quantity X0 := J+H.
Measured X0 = 255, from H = 220.8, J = 34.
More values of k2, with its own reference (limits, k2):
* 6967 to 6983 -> 6975.51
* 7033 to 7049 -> 7033.57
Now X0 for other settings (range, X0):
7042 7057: 241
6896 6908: 226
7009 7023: 249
